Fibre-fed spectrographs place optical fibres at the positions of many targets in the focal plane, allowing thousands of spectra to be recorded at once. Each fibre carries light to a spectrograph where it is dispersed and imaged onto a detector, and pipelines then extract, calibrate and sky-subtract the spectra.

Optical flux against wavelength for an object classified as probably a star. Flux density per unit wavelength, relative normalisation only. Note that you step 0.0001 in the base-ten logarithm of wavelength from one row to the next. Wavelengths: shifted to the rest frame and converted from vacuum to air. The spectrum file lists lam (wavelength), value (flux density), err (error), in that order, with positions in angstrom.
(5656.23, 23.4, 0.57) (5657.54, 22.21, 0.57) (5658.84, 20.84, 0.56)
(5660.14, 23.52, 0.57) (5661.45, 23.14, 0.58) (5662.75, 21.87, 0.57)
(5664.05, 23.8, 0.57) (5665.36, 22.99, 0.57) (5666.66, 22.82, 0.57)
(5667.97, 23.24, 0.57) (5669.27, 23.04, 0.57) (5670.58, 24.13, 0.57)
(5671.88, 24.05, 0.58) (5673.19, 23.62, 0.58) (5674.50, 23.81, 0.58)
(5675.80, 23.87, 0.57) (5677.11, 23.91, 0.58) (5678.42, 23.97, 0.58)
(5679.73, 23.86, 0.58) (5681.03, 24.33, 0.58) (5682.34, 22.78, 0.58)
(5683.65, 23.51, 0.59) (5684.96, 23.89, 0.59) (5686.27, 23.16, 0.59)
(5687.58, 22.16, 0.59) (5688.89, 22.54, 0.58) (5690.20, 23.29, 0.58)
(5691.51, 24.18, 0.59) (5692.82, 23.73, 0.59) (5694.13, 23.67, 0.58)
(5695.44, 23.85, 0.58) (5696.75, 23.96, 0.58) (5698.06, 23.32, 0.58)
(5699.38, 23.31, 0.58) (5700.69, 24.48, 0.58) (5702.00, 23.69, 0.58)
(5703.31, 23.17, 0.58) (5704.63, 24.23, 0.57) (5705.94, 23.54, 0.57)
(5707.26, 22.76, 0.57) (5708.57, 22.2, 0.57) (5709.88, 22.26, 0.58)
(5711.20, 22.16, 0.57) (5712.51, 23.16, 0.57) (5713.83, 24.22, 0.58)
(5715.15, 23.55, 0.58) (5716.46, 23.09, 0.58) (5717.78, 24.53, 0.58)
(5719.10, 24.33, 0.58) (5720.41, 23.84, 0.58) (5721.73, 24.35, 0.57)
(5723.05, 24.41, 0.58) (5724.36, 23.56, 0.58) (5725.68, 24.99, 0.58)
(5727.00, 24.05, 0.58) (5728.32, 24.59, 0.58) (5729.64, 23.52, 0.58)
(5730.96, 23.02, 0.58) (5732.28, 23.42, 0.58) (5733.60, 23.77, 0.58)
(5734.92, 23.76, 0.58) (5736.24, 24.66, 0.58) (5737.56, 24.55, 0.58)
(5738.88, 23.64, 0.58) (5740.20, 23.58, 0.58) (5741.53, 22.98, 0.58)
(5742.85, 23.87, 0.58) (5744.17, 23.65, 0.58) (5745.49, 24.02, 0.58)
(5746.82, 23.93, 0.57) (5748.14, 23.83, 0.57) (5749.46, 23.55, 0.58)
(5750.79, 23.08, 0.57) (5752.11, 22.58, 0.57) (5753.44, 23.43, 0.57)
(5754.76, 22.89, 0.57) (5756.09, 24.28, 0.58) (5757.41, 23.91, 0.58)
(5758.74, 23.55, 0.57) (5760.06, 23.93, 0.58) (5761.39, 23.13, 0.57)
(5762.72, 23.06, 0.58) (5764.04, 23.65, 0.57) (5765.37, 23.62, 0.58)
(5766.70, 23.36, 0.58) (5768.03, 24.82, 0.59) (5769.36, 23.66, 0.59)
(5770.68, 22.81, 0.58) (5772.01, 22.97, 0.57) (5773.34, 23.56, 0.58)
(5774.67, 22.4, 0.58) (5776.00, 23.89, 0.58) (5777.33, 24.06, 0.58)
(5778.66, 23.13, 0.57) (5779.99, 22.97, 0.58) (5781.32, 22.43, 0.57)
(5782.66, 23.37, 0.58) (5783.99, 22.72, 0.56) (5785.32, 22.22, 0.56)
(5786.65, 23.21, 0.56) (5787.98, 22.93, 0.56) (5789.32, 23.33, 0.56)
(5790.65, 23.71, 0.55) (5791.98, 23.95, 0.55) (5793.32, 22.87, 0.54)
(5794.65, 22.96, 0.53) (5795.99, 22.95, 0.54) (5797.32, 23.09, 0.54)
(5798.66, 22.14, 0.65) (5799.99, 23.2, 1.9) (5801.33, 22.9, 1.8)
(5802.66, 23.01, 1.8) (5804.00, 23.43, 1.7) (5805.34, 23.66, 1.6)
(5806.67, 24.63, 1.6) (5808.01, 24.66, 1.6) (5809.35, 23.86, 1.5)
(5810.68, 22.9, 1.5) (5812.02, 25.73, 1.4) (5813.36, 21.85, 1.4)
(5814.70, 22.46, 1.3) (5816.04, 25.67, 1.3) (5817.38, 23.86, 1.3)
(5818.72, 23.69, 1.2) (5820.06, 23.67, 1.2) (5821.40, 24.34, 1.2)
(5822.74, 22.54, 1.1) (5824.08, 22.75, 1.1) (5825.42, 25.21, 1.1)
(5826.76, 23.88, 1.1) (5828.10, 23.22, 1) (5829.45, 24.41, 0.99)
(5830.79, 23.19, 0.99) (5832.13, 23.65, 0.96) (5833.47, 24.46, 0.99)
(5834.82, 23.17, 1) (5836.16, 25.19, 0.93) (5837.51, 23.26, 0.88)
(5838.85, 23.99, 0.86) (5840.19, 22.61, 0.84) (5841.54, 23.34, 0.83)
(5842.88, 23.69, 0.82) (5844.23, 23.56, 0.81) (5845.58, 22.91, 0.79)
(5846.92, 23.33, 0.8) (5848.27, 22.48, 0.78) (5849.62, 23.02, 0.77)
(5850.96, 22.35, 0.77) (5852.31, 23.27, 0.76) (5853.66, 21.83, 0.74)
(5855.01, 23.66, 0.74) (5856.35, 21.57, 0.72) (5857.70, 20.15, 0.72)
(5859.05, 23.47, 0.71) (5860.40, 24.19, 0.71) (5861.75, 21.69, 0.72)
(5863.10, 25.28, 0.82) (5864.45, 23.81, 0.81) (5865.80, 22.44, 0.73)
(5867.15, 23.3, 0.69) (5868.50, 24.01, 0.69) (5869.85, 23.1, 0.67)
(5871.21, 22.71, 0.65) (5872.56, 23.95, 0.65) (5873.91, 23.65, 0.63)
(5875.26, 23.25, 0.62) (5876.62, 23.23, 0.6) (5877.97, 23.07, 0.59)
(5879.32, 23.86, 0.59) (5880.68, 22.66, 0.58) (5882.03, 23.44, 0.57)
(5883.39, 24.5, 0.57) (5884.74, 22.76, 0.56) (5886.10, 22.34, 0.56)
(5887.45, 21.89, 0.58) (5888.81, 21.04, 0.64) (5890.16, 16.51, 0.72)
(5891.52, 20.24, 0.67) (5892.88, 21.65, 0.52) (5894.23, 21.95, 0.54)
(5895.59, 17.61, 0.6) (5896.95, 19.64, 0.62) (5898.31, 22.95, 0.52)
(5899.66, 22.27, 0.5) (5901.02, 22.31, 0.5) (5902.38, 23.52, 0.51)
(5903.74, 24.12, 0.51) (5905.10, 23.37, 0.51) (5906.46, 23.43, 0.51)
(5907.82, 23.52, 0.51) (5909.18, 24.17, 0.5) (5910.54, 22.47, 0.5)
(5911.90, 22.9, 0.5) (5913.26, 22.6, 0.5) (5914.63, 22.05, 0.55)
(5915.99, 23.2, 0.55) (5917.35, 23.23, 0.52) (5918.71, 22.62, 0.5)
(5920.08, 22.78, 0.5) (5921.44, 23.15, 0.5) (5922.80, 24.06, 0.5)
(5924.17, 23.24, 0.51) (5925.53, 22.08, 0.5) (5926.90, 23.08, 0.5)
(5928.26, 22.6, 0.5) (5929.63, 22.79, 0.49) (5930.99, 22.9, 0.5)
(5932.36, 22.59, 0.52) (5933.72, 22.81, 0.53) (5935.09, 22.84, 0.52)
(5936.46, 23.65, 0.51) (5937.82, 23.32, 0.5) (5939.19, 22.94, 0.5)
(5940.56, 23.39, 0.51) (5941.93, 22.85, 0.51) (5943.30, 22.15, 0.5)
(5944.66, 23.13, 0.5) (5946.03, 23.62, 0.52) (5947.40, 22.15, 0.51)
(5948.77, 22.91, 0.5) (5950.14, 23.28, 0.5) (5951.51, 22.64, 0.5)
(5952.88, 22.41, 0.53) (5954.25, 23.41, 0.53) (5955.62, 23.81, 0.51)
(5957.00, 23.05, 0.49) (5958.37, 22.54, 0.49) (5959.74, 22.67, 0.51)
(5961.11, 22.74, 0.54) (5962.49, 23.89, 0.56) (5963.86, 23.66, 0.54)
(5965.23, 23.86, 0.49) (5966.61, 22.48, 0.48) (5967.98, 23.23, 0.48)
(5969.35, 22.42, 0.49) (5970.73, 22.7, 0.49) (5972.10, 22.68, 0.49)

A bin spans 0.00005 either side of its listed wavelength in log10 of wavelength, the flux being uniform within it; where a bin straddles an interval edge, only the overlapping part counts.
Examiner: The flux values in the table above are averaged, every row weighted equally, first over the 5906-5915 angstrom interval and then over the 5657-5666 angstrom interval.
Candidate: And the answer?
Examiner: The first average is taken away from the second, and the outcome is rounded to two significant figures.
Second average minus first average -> -0.40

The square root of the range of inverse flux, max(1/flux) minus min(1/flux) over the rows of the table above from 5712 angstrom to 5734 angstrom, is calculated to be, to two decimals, 0.06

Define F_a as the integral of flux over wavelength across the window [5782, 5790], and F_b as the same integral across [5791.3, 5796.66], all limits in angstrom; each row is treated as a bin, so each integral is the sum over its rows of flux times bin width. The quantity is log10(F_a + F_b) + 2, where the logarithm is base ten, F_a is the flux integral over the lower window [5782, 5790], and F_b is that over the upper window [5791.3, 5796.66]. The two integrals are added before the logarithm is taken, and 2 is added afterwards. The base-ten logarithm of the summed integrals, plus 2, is 4.49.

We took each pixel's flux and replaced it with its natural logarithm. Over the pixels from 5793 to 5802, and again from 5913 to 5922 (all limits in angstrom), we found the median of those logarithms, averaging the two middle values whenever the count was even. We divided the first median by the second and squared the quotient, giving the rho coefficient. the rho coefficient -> 1.00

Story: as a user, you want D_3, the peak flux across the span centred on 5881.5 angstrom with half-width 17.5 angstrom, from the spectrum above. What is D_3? 24.5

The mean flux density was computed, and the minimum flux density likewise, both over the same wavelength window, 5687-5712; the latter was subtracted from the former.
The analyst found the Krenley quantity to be 1.1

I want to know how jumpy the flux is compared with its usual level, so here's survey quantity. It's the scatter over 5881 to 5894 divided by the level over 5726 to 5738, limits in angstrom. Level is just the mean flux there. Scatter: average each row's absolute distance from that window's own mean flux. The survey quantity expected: 0.065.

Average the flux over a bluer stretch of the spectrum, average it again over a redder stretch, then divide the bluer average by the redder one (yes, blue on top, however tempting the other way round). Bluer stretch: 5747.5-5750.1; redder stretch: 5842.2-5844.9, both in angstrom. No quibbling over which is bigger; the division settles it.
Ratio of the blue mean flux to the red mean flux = 1.00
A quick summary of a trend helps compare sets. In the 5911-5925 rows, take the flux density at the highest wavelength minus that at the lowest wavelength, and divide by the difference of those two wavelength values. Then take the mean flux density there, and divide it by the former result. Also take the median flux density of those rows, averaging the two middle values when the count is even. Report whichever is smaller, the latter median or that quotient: 23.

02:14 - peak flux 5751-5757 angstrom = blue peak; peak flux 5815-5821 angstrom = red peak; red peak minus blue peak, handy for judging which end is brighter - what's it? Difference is 1.4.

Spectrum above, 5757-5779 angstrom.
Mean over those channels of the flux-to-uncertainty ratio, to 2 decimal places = 40.64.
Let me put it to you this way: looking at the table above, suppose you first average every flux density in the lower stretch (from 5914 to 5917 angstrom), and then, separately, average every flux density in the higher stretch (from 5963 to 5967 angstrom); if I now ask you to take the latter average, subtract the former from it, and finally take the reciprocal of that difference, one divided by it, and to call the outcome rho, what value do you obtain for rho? 1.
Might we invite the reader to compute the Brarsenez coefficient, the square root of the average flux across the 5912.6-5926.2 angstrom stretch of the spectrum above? 4.785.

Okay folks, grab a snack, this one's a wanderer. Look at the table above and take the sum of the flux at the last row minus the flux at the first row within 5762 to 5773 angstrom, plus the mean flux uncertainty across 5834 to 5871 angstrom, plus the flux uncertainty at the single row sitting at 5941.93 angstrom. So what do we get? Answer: 1.2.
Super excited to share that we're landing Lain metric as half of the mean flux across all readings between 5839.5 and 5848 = 11.6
